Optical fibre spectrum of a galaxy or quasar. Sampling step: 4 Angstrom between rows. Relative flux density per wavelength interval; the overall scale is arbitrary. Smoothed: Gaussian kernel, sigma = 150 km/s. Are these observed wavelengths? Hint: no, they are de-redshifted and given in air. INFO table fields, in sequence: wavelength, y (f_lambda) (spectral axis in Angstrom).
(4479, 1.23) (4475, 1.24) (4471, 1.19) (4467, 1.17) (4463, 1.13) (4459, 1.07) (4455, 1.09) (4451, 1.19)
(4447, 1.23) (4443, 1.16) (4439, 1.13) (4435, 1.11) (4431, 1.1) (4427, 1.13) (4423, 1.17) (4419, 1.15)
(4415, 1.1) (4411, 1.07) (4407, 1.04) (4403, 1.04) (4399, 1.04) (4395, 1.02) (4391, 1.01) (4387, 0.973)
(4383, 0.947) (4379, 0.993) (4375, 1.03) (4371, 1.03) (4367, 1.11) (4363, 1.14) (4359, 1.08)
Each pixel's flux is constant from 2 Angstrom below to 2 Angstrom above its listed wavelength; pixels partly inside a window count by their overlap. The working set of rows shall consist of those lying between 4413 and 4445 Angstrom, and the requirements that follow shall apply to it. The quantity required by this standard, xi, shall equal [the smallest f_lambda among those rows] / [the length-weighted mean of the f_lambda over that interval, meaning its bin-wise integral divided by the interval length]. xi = 0.972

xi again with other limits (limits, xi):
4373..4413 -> 0.932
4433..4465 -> 0.940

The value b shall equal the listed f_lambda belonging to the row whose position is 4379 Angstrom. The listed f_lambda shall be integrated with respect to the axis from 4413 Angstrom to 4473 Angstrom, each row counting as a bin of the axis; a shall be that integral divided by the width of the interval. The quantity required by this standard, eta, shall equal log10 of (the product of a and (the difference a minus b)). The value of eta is -0.8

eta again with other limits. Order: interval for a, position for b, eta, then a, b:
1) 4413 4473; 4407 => -0.9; 1.14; 1.04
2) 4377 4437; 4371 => -1.5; 1.06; 1.03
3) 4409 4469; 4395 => -0.9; 1.13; 1.02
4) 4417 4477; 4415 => -1.2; 1.15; 1.1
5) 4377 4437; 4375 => -1.5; 1.06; 1.03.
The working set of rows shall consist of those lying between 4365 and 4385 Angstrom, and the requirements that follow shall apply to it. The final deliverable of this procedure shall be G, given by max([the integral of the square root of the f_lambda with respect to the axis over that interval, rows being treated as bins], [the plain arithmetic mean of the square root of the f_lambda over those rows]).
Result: 20.2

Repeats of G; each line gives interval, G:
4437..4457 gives 21.5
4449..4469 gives 21.3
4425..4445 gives 21.2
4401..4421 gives 20.8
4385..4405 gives 20.2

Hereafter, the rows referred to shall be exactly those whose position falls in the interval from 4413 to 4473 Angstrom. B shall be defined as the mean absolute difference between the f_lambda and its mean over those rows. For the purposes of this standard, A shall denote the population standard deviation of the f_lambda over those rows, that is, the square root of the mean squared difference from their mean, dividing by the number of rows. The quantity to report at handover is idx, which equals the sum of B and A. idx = 0.079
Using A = 0.043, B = 0.036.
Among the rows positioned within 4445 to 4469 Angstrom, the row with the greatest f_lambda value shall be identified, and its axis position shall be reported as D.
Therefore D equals 4447 Angstrom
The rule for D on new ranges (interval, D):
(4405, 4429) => 4423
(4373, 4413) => 4411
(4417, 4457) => 4447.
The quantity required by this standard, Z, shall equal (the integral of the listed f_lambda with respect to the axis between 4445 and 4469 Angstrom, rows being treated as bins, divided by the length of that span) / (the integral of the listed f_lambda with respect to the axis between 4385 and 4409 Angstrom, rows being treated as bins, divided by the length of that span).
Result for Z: 1.12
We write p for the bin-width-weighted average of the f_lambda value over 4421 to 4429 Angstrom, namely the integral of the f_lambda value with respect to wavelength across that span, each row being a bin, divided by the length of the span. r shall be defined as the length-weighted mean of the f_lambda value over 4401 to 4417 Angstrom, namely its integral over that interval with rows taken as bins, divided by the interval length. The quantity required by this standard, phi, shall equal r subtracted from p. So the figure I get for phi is 0.09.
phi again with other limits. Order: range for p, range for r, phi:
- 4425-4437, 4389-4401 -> 0.09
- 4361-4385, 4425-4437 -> -0.07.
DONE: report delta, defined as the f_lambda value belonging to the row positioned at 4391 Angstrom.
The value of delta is 1.01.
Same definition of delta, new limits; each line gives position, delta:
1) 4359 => 1.08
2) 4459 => 1.07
